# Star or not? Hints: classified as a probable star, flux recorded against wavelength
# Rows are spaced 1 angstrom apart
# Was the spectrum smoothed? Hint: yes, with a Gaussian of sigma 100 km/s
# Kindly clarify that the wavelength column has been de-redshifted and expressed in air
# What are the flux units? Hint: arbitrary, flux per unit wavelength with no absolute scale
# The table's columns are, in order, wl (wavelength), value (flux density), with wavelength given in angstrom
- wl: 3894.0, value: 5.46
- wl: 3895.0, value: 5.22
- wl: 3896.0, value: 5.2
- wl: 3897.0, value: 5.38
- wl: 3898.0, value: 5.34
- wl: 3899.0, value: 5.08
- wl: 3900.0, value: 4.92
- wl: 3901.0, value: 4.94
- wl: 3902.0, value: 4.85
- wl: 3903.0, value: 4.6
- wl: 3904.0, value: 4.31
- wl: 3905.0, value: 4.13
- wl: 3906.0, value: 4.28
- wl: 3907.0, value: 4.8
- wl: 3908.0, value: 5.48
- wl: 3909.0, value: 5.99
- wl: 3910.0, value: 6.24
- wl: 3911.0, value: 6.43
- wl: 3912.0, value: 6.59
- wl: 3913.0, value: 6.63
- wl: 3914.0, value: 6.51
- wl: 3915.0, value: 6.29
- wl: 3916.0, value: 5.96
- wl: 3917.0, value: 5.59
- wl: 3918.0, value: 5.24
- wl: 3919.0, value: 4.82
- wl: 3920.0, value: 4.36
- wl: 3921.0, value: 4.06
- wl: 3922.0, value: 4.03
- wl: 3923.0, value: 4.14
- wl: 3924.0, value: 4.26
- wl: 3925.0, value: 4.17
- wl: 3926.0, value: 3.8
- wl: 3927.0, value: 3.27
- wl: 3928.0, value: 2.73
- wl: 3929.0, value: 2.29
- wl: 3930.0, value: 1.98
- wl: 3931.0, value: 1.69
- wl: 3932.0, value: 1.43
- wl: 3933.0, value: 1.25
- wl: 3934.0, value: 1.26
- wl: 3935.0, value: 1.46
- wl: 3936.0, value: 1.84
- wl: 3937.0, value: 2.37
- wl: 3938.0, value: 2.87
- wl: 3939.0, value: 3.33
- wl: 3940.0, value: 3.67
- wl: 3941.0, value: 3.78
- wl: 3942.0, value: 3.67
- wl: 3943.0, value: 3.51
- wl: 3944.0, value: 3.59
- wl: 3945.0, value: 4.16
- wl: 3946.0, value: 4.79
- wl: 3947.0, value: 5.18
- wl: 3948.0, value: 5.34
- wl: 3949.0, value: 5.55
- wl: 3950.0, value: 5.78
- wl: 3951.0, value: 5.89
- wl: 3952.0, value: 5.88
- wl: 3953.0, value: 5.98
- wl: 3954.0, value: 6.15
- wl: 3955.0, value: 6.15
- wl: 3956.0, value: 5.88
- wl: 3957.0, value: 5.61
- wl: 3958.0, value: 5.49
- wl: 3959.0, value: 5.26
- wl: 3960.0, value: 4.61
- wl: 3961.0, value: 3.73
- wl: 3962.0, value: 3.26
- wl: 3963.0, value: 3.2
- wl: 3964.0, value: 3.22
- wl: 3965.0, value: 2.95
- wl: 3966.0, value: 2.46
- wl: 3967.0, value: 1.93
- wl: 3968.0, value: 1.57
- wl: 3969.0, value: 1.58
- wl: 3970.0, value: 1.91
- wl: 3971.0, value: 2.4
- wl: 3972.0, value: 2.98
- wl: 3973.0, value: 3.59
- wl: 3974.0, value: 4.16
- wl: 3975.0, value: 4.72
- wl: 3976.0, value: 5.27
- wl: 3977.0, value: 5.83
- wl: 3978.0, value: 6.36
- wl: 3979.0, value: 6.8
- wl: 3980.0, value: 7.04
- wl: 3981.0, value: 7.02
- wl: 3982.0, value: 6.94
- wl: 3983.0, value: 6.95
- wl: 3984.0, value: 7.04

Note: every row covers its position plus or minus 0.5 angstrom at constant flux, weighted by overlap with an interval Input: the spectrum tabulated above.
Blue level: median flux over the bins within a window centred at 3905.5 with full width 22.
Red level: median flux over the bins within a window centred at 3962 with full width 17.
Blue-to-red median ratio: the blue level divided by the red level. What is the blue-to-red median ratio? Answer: 1.6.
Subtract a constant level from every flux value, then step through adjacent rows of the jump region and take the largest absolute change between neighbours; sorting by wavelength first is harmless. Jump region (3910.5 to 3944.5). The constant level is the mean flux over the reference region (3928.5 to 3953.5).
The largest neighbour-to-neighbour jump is 0.54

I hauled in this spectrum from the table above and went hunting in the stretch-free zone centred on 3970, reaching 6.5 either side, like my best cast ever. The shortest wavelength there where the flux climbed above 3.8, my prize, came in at 3974.0 angstrom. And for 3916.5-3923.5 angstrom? 3917.0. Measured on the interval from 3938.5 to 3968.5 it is 3945.0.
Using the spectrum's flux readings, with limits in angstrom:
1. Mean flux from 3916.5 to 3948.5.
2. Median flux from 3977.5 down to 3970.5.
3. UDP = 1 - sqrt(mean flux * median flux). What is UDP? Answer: -2.8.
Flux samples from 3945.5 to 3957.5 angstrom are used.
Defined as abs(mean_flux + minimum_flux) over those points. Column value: 10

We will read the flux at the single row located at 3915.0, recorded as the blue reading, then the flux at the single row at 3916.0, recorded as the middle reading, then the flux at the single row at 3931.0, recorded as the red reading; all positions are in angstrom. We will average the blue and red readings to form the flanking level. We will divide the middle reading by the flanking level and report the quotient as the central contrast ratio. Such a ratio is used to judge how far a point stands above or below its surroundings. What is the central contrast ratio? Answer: 1.5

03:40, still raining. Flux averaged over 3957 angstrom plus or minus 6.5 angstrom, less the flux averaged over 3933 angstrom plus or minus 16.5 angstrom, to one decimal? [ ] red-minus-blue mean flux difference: 1.7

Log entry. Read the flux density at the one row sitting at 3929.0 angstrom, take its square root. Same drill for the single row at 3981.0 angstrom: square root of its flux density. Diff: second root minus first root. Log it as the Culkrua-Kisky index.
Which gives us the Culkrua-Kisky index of 1.1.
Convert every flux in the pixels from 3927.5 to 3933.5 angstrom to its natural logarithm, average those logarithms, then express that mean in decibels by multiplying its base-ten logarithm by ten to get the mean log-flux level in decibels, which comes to -2.2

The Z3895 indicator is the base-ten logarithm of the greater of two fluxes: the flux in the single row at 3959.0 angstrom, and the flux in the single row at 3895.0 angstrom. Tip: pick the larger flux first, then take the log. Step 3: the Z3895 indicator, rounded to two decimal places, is 0.72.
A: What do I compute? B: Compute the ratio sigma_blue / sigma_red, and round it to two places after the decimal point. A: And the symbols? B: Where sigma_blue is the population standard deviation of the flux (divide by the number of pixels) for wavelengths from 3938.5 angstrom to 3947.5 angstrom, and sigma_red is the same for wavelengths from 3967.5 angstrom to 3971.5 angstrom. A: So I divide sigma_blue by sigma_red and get 1.75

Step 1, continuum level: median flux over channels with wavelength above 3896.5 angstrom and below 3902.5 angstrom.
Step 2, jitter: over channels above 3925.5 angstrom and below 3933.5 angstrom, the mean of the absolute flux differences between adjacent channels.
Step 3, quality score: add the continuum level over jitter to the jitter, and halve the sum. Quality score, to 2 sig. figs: 7.1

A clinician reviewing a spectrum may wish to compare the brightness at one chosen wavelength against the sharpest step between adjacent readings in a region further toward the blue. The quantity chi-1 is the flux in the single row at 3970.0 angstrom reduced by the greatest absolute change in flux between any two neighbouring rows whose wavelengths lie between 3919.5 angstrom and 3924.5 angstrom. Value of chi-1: 2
